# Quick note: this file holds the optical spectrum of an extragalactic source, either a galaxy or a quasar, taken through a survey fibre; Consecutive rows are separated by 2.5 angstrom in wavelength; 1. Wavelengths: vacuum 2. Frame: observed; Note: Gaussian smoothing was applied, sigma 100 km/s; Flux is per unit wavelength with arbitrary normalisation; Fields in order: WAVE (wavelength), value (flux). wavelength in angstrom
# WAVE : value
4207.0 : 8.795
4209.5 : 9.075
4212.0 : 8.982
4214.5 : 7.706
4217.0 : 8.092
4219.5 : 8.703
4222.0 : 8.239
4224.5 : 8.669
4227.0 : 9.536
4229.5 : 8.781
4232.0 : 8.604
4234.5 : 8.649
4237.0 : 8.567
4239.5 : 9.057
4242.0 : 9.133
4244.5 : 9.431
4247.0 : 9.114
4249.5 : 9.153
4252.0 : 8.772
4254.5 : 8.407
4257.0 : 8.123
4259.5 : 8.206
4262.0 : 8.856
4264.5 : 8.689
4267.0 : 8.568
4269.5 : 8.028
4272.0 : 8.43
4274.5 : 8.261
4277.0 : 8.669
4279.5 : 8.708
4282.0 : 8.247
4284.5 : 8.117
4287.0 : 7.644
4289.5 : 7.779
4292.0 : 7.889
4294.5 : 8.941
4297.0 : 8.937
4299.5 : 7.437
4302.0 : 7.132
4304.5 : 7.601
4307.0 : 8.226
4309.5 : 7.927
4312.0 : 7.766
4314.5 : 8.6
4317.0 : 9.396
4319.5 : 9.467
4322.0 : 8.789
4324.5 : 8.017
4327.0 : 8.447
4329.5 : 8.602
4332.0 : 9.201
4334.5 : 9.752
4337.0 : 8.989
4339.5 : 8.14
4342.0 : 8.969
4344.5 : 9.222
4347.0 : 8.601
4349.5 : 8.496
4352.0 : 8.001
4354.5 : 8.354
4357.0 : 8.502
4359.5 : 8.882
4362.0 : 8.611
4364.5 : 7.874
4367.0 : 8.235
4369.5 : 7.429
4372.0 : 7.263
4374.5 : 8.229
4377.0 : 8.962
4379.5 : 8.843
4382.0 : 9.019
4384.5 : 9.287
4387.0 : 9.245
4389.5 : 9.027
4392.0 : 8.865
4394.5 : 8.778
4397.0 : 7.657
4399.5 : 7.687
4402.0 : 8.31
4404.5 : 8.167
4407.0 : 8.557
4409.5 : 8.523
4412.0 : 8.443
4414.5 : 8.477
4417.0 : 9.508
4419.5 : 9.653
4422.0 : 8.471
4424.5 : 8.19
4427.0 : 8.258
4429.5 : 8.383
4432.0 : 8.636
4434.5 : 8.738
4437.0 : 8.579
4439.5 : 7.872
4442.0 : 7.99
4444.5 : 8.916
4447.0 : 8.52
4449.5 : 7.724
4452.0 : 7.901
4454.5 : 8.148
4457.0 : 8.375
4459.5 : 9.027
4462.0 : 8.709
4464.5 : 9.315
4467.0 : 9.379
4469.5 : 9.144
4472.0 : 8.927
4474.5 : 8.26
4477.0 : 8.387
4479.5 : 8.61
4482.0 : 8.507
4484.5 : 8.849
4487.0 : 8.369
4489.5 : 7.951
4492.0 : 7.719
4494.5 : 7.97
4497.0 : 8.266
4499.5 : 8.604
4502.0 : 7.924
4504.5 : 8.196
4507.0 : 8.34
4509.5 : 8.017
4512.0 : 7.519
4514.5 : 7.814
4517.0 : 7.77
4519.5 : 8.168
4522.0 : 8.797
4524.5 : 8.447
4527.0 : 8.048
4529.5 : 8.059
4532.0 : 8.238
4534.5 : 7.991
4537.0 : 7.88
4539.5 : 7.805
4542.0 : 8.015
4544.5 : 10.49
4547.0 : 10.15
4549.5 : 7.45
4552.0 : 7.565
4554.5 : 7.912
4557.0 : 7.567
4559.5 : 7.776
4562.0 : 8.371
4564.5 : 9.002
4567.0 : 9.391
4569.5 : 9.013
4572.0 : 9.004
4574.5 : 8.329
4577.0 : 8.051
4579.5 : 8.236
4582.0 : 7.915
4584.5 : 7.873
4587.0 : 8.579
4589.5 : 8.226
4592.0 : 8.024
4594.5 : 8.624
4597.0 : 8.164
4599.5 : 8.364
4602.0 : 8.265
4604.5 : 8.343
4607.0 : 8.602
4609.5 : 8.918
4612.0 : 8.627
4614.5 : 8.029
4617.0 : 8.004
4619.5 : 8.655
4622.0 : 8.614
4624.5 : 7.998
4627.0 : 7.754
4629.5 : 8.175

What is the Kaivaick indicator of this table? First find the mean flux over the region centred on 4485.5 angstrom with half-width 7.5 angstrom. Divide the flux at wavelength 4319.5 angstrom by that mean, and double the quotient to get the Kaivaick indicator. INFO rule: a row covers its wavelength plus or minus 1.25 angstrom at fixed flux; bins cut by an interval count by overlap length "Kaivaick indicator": 2.27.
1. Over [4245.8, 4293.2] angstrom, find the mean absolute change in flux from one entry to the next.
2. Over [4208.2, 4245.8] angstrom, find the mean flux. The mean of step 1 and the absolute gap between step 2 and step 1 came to 4.37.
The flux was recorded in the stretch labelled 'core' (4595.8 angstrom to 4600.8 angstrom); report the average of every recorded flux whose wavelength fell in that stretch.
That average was 8.3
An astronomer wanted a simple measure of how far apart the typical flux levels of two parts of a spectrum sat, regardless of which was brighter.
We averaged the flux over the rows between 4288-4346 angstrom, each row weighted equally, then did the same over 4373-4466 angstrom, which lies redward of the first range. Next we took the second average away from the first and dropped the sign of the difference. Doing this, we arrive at 0.08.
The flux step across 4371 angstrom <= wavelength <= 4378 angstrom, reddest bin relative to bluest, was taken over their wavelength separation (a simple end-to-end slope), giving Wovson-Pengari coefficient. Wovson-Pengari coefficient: 0.34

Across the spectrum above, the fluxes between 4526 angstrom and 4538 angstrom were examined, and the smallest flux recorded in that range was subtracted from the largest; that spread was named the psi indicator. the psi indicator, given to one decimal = 0.4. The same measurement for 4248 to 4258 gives 1.0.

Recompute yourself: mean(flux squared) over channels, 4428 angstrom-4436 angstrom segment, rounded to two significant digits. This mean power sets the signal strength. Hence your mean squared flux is 74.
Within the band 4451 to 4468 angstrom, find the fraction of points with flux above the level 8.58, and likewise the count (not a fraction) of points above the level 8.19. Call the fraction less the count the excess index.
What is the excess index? -4.4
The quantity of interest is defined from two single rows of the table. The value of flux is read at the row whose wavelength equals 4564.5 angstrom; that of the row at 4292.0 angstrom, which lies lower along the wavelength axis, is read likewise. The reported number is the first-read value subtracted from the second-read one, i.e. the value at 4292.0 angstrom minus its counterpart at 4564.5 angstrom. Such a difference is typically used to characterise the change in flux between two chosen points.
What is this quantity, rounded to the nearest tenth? -1.1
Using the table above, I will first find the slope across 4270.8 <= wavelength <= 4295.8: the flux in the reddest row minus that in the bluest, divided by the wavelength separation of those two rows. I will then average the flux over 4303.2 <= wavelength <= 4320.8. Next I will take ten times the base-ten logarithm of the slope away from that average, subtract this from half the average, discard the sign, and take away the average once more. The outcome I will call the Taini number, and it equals 12.2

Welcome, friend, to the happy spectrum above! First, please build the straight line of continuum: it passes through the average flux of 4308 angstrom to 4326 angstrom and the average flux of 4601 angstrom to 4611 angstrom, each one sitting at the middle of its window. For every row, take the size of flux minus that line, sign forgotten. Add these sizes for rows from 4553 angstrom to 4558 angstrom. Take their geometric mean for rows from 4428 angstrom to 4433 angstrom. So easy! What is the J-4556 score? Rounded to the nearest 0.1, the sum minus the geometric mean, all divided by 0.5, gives 3.0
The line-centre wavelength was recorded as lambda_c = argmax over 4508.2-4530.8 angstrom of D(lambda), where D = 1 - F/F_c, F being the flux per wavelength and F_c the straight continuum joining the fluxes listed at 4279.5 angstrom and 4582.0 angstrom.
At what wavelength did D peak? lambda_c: 4512.0 angstrom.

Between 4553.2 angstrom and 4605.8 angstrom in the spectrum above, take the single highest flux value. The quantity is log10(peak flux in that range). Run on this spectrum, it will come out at 0.97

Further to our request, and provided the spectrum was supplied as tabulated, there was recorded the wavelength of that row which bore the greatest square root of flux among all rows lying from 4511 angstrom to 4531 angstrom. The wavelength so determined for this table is 4522.0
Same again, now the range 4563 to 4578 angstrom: 4567.0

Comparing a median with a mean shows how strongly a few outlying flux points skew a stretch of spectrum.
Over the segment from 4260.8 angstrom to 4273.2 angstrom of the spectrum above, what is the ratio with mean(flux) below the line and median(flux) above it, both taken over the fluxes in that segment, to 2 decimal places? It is 1.01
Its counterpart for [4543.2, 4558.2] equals 0.91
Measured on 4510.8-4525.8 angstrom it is 0.99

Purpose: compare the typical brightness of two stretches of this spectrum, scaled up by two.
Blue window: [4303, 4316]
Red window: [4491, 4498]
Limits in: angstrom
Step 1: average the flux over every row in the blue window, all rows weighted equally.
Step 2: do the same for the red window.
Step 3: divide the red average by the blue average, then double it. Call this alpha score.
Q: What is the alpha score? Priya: 1.99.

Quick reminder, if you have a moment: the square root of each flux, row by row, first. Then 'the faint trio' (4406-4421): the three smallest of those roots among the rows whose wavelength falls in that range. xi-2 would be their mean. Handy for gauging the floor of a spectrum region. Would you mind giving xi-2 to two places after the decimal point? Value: 2.91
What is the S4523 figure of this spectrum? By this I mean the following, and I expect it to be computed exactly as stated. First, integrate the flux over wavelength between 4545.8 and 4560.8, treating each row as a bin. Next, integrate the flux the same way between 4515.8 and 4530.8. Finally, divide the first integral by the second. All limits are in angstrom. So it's 0.98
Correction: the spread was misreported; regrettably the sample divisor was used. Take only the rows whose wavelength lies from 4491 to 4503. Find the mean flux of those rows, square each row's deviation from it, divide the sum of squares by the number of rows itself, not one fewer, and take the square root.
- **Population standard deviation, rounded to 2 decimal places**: 0.31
